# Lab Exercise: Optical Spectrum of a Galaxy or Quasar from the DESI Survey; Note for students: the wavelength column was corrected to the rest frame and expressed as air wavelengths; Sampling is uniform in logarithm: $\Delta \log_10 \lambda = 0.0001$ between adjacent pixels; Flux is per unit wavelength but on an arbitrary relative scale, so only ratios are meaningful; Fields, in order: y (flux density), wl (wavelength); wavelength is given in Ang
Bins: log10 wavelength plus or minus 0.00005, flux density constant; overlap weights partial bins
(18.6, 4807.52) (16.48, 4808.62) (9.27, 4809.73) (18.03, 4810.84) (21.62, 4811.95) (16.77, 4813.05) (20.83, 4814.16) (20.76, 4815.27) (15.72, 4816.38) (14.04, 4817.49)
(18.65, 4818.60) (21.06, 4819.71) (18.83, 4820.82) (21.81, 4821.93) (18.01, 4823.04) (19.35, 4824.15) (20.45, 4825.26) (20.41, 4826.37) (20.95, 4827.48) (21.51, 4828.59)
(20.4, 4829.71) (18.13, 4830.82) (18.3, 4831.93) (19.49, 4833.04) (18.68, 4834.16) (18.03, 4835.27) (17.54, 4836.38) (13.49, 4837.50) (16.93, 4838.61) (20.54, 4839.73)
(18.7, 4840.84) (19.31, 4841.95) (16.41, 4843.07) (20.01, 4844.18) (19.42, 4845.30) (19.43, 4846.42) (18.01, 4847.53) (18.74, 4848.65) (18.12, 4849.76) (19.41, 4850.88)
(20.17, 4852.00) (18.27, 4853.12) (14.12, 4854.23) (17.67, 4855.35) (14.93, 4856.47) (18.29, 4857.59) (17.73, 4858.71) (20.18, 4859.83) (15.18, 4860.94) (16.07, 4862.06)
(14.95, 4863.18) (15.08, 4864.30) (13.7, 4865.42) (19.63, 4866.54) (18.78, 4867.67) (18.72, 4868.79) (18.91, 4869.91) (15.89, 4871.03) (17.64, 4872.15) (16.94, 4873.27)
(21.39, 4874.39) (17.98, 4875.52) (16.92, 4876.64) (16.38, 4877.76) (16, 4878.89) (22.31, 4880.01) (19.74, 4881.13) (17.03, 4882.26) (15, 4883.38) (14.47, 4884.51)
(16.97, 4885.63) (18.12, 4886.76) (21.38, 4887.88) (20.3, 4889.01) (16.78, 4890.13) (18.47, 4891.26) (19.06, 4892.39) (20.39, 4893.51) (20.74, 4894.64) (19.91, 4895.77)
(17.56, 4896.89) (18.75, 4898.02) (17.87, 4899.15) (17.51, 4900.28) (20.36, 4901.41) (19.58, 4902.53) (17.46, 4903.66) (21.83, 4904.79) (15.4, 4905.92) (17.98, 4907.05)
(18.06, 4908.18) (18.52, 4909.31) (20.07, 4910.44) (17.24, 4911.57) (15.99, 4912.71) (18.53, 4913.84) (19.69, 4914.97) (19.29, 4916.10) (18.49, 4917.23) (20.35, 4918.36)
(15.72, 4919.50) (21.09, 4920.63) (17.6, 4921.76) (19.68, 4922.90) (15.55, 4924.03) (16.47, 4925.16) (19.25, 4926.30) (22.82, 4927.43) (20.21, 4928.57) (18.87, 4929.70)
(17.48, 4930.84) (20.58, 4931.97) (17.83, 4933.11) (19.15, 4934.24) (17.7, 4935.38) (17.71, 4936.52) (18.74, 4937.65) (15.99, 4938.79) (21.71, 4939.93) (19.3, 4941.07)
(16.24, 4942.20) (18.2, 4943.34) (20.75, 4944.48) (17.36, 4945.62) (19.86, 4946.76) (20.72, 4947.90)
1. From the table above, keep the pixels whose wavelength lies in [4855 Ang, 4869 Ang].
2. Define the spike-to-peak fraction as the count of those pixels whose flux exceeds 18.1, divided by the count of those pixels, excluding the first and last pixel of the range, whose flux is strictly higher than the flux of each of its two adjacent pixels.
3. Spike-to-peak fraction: 1.0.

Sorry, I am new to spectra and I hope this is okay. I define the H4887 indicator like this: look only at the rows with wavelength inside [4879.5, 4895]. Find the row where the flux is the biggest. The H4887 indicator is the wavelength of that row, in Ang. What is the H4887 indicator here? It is 4880.01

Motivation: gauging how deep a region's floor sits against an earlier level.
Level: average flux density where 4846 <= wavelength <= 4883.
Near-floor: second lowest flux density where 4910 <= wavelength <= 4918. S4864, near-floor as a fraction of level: 0.97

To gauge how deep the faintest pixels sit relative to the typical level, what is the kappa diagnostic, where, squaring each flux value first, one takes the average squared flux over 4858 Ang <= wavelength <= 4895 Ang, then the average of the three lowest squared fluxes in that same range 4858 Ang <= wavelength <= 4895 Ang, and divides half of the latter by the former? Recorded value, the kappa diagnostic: 0.320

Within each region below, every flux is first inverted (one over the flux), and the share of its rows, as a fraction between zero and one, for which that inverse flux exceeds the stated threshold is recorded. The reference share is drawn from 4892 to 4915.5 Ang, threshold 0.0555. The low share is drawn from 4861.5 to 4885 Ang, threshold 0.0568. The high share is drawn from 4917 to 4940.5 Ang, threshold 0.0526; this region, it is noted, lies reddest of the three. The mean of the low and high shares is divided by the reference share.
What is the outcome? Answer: 1.50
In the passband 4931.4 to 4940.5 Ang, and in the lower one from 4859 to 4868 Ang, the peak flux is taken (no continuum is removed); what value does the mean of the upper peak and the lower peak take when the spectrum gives 20.9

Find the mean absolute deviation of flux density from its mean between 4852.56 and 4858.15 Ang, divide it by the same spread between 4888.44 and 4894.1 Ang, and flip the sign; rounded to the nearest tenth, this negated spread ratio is -1.5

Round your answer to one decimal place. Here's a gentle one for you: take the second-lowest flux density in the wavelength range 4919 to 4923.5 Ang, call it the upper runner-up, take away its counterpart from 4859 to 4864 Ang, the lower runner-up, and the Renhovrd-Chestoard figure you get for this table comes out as 2.4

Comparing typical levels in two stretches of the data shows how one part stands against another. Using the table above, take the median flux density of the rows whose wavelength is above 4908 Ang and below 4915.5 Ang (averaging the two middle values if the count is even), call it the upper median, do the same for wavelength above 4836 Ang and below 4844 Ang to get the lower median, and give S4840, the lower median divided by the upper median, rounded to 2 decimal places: 0.95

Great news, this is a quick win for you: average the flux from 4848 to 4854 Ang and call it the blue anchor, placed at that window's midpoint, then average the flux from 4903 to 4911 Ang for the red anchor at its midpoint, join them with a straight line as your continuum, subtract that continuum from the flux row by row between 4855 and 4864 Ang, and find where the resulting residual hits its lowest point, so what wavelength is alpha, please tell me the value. 4856.47 Ang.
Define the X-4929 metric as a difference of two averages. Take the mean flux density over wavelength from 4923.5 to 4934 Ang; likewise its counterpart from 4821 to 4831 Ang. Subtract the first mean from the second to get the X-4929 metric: 1.3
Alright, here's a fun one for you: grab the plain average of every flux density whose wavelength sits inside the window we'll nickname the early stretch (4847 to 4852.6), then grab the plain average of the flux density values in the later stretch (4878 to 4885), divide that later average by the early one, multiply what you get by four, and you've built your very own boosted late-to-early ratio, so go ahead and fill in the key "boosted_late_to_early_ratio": 3.7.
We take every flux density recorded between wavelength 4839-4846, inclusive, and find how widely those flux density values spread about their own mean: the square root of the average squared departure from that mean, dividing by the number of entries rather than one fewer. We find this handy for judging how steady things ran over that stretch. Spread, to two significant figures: 1.3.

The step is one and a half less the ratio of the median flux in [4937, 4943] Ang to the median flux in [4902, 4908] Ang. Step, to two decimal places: 0.46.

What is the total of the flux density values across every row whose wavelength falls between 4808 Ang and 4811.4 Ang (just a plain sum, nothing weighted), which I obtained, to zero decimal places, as 44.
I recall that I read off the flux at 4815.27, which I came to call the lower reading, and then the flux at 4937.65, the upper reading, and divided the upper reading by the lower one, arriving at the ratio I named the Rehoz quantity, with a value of 0.90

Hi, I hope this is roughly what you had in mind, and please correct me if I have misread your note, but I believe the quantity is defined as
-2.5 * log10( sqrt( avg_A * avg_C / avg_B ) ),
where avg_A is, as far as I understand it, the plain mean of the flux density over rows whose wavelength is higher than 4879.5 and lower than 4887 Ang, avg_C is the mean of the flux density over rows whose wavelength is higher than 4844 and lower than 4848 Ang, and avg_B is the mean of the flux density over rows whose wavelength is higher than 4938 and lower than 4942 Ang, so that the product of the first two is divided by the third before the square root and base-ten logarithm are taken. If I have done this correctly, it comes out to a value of -1.57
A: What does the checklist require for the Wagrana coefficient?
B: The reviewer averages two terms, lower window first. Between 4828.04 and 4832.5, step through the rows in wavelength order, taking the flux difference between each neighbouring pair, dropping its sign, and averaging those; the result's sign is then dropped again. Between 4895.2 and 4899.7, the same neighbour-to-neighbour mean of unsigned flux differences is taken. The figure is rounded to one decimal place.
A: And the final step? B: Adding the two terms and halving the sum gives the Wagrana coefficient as 1.3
